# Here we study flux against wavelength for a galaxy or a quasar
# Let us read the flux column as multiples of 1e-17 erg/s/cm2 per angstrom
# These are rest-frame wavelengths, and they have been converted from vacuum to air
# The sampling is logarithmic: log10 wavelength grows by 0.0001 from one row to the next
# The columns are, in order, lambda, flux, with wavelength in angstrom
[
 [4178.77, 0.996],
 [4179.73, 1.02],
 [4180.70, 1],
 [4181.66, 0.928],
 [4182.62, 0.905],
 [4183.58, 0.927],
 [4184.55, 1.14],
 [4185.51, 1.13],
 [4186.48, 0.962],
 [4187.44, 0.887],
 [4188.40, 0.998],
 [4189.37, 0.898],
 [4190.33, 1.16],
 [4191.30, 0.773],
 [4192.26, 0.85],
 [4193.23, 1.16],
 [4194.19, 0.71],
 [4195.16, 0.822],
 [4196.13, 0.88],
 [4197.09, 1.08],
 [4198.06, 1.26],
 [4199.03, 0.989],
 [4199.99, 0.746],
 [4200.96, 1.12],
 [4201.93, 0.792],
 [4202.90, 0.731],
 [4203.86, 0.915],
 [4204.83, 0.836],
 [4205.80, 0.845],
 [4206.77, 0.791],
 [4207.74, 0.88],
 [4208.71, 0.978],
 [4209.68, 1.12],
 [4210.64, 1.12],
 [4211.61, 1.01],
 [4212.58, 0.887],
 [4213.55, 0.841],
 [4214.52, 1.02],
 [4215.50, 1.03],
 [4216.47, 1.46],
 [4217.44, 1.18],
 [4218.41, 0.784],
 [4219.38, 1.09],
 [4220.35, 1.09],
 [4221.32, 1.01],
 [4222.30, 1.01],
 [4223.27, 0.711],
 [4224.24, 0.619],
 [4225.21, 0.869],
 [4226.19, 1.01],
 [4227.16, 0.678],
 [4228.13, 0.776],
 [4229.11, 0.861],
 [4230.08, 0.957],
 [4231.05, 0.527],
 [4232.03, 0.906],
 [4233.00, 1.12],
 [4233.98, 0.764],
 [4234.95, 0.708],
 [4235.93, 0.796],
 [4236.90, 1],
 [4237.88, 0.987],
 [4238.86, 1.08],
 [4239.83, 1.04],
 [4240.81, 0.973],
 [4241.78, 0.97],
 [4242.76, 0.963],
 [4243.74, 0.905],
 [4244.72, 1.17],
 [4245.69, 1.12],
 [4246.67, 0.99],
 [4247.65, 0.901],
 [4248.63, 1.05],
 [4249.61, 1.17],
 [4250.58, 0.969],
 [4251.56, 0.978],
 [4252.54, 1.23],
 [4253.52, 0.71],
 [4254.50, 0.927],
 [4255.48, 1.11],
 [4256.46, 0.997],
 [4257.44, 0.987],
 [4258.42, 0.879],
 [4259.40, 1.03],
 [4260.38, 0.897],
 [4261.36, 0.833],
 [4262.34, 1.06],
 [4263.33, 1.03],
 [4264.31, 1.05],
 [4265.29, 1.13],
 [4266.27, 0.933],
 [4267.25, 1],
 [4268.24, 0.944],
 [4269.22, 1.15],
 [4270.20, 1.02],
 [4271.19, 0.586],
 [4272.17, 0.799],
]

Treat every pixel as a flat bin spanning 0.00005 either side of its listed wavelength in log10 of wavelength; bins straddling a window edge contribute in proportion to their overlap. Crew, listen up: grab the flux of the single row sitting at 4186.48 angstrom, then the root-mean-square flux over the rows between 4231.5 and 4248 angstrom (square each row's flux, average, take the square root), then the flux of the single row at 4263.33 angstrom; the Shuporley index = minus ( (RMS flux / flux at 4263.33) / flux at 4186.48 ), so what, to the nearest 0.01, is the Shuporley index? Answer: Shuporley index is -0.98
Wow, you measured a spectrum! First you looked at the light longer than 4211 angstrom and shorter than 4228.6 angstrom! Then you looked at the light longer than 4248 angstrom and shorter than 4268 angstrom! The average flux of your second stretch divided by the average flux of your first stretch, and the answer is 1.05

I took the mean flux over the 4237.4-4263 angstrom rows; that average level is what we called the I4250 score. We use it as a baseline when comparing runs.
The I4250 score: 0.997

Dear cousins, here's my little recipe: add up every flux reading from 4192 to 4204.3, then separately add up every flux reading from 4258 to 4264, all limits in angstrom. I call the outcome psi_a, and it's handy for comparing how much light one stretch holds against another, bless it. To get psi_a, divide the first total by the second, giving 2.1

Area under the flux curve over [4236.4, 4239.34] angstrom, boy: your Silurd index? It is 3.0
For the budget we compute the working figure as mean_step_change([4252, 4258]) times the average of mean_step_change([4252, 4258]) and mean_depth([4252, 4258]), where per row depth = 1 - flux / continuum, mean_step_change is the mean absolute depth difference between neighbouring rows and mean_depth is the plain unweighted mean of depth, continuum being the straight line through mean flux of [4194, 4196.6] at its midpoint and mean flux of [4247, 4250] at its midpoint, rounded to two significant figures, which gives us 0.026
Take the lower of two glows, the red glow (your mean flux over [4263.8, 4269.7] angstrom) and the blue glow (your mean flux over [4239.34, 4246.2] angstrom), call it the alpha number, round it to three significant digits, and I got 1.02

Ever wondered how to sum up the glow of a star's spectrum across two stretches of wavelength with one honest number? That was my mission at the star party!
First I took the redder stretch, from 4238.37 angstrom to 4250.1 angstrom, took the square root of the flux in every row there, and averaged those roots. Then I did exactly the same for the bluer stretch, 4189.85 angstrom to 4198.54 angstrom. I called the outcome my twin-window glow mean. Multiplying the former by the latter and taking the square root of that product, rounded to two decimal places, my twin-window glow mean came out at 1.00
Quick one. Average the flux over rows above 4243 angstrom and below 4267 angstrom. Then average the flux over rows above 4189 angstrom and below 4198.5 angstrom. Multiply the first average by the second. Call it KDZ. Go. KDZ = 0.96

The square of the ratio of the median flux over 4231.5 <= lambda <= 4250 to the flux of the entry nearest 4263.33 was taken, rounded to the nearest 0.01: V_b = 0.92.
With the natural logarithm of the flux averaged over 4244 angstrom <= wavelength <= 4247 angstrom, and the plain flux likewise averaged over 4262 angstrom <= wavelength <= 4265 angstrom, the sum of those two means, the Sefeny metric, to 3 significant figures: 1.13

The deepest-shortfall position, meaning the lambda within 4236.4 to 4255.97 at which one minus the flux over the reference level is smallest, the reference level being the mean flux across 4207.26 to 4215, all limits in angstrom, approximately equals 4252.54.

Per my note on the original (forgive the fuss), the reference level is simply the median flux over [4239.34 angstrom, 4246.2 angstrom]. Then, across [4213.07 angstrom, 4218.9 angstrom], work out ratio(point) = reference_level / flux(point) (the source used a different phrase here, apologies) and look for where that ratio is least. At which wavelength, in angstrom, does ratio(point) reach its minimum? 4216.47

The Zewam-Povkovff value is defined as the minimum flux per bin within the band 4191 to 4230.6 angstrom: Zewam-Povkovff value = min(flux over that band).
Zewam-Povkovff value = 0.619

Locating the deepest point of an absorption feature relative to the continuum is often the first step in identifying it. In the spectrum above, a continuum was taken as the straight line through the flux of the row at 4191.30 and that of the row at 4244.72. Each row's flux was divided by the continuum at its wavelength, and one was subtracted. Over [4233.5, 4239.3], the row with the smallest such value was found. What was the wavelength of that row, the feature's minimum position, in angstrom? 4234.95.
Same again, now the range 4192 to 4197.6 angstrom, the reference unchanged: 4194.19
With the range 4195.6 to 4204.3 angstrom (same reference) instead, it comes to 4202.90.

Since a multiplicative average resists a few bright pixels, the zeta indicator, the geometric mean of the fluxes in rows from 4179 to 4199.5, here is 0.965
